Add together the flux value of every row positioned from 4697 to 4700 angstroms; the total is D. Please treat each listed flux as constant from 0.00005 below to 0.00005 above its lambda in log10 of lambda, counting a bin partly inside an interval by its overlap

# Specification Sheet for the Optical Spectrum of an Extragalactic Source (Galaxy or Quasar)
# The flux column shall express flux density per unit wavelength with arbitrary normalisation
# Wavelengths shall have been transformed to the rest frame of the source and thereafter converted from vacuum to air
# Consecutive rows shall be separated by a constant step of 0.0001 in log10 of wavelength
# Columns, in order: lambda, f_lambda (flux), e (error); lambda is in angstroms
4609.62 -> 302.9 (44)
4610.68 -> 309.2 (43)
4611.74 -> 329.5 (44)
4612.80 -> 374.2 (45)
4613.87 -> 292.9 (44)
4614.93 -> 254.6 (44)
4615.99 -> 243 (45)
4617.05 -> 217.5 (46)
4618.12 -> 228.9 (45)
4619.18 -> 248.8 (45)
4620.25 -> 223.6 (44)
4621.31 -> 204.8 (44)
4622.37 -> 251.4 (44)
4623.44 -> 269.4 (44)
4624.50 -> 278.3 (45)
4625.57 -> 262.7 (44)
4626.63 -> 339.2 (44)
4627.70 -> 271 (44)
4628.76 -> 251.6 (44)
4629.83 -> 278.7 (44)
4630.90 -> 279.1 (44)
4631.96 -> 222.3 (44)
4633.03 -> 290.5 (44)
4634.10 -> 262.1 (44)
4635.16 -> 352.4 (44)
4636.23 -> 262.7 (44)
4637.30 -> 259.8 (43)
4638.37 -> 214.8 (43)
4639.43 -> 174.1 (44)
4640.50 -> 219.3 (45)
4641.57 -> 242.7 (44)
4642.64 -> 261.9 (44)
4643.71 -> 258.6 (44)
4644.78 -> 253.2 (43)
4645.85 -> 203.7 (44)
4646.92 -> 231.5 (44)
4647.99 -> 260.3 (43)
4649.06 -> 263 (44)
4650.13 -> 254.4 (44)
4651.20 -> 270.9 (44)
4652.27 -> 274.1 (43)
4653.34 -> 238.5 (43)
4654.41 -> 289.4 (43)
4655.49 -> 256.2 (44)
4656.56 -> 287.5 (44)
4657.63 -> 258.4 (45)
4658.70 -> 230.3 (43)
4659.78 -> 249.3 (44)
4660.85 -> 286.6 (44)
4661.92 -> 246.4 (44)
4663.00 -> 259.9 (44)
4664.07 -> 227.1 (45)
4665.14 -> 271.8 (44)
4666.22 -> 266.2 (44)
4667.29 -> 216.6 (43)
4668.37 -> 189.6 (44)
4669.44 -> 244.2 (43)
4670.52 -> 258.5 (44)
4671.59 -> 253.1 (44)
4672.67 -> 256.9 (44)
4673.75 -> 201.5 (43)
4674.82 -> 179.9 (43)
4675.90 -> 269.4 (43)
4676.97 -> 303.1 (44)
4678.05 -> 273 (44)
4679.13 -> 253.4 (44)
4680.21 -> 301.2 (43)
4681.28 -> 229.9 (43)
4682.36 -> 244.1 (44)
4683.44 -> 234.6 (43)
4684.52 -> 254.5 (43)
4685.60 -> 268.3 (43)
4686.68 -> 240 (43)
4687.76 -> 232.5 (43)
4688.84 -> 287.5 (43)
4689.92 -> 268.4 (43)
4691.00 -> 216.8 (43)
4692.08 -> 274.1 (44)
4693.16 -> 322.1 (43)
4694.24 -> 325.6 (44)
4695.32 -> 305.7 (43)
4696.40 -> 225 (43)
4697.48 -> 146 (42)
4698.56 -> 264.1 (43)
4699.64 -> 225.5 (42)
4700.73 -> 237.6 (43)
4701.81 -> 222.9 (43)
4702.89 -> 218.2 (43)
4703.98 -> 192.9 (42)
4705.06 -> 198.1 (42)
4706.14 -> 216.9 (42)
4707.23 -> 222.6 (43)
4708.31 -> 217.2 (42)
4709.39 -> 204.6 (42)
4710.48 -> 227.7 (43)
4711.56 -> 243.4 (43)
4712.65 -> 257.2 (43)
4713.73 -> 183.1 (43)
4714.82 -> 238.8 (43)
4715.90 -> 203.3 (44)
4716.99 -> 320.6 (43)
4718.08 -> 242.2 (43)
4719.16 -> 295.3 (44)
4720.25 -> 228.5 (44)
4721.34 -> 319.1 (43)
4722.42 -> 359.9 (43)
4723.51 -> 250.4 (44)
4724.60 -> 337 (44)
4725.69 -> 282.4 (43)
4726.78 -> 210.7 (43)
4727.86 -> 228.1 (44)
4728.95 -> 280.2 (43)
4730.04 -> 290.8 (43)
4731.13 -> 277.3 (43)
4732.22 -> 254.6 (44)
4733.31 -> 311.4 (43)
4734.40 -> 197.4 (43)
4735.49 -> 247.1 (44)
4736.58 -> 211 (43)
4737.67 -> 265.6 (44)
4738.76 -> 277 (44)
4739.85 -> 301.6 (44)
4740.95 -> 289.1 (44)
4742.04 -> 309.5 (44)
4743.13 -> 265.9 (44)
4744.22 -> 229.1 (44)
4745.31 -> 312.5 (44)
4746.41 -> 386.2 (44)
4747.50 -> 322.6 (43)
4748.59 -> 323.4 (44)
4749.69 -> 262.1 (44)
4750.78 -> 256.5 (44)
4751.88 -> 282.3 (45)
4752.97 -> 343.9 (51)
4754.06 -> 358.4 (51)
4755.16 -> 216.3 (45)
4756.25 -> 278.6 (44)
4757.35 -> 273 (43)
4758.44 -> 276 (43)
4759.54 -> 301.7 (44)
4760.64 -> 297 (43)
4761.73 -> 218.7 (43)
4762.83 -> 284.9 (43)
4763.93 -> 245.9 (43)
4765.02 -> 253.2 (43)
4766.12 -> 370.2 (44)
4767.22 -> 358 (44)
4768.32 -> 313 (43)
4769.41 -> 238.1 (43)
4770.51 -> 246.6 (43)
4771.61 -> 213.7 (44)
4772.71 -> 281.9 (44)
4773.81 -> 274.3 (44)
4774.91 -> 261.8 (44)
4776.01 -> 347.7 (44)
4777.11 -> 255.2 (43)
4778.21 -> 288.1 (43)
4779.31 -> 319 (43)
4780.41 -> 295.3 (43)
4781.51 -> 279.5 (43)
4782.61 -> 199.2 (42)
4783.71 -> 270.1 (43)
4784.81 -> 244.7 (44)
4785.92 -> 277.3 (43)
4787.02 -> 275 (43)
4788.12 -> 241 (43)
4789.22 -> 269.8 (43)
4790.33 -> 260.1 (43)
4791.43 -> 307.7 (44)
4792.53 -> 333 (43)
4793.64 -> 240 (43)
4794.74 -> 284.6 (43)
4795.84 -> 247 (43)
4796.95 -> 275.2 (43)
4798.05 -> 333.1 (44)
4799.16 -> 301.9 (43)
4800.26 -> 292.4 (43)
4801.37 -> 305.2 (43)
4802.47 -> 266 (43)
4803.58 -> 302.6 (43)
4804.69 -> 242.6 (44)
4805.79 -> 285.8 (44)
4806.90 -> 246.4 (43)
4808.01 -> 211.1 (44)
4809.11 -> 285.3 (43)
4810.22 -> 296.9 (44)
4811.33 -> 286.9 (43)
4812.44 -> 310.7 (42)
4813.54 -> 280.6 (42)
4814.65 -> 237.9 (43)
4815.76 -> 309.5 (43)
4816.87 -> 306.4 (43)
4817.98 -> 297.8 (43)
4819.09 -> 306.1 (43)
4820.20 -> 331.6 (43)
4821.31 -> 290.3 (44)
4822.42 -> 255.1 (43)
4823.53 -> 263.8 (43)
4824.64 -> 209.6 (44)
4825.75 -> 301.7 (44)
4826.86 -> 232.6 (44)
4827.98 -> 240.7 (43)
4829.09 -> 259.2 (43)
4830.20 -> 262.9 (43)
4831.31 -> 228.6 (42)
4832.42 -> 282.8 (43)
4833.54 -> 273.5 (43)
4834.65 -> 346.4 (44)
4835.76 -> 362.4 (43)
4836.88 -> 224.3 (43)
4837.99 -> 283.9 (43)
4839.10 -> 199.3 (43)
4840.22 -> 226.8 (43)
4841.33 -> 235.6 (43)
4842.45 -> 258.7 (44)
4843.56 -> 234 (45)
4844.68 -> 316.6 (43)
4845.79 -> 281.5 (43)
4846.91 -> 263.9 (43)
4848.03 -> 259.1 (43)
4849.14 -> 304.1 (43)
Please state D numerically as 636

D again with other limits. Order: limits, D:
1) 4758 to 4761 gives 875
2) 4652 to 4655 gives 802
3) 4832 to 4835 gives 903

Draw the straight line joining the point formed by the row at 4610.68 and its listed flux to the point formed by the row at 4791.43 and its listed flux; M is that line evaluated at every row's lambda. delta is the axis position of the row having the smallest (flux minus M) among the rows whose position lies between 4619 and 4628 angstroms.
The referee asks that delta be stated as 4621.31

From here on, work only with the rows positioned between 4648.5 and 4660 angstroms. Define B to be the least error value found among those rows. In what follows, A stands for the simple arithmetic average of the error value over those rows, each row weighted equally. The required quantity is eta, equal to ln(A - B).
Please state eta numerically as -0.32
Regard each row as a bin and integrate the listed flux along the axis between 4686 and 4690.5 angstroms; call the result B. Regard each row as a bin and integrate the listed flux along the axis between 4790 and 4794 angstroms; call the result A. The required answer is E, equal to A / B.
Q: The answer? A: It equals 1.00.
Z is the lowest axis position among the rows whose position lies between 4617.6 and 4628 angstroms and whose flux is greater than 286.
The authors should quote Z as 4626.63 angstroms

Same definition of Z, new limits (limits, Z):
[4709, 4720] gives 4716.99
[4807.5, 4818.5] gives 4810.22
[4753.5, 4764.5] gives 4754.06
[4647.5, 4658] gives 4654.41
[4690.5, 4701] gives 4693.16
